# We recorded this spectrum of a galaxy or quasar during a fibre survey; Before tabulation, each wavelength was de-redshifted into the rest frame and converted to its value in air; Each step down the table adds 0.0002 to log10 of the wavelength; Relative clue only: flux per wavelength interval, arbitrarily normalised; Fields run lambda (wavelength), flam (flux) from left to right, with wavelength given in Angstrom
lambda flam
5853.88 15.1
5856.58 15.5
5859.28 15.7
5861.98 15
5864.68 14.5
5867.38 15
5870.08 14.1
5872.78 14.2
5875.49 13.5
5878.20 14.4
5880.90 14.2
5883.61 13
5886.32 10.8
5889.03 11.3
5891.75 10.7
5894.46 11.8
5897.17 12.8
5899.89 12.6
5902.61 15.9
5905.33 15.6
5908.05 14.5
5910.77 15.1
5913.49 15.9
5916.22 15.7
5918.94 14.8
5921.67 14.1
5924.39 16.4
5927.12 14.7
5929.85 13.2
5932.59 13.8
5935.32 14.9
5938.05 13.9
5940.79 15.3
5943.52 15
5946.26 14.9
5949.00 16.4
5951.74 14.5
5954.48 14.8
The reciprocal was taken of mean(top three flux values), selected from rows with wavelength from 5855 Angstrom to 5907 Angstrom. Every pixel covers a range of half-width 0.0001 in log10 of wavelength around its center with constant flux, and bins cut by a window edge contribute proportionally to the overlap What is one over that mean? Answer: 0.064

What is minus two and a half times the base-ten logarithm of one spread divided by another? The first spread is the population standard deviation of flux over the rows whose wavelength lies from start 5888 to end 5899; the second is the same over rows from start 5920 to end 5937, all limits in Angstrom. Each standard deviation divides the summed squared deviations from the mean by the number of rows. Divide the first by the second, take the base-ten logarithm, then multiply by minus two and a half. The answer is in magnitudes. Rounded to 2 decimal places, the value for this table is 0.30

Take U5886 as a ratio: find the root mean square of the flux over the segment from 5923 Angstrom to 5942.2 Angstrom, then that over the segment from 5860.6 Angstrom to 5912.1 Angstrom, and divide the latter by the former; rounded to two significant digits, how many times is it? 0.94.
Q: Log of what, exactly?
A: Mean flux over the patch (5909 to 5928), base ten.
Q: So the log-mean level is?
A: 1.18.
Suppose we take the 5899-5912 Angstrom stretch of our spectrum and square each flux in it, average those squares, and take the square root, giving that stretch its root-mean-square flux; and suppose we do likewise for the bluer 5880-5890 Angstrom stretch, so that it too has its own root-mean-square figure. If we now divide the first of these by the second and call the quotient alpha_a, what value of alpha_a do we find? 1.19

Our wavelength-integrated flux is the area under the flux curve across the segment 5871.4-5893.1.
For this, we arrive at 277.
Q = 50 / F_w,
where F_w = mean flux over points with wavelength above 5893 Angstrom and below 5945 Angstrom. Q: 3.4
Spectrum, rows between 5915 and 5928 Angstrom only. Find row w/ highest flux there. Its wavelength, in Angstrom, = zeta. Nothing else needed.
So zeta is 5924.39 Angstrom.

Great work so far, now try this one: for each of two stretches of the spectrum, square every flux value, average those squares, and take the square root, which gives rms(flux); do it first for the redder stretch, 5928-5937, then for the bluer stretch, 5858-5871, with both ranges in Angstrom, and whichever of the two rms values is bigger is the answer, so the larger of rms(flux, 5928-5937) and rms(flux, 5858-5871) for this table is 14.9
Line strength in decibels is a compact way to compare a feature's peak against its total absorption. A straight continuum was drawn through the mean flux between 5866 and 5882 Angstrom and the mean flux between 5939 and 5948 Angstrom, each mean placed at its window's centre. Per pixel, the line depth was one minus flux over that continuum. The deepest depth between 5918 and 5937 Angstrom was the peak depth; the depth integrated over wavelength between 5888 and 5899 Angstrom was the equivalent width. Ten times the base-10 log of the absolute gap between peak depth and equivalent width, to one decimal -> 3.0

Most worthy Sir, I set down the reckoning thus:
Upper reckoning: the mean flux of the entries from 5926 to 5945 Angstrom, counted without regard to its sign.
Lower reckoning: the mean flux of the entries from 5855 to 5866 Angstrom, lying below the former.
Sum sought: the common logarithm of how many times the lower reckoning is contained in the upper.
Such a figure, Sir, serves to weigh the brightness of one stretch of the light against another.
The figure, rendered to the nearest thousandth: -0.023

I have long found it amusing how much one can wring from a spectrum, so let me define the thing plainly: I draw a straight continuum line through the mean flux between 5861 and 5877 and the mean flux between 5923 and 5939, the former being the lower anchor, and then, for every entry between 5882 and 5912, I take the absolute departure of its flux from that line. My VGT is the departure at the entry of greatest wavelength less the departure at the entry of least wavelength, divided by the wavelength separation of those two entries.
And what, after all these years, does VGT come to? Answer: -0.03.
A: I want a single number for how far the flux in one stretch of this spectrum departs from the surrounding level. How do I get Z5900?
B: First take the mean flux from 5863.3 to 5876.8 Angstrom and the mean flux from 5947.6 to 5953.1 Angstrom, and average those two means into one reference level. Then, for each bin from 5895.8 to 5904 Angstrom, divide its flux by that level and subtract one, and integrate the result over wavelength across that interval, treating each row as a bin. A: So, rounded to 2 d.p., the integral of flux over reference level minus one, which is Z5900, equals -0.60 Angstrom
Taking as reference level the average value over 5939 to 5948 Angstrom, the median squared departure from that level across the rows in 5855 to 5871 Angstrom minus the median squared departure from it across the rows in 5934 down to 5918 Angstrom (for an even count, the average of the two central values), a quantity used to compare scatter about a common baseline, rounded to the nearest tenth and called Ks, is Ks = -1.0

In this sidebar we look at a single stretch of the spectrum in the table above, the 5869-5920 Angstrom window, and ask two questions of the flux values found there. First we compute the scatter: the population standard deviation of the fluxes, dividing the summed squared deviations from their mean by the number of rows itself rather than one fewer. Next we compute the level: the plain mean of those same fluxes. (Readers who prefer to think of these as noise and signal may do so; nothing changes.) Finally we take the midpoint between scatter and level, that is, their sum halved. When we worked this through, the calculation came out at 7.69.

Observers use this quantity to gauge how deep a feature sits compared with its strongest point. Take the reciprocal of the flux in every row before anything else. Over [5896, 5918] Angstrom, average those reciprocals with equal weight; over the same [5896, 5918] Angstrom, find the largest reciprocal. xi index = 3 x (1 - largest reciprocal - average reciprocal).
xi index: 2.56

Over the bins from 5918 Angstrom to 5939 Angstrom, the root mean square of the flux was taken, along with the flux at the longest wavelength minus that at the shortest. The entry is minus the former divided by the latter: 16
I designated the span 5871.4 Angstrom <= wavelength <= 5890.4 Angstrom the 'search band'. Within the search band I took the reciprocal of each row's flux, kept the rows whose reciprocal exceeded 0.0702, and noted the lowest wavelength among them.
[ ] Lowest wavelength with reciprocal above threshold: 5872.78 Angstrom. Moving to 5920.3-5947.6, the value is 5921.67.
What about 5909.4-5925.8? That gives 5921.67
